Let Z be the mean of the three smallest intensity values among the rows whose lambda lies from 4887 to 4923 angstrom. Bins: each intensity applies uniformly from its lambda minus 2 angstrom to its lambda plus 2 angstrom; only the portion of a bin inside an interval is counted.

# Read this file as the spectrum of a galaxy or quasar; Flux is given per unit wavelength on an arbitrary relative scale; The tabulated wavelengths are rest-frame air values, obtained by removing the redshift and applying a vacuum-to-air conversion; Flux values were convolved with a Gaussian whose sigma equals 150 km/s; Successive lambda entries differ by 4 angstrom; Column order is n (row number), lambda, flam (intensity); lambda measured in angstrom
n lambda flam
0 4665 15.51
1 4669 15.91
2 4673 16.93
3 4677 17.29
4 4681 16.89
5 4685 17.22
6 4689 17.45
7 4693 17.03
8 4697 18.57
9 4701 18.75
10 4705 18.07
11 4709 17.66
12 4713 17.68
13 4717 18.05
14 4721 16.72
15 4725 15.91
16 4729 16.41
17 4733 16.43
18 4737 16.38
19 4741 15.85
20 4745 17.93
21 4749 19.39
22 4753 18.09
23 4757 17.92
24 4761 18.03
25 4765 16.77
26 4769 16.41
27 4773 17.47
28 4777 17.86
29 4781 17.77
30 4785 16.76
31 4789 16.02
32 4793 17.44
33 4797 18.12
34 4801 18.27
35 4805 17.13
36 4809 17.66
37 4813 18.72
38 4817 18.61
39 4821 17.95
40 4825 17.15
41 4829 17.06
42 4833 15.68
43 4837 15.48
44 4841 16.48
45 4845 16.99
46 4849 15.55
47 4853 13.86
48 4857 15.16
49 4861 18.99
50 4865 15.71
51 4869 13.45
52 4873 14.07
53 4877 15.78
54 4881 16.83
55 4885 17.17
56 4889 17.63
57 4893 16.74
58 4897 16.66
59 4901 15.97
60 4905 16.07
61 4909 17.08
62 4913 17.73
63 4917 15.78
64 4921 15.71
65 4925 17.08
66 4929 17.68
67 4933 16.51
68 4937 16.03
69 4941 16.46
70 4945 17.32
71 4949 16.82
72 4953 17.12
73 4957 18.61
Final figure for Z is 15.8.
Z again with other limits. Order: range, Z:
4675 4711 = 17.0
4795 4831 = 17.1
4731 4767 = 16.2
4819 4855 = 15.0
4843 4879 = 13.8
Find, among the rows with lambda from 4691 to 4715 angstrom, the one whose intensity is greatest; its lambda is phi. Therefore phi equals 4701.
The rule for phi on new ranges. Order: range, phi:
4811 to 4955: 4861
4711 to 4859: 4749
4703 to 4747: 4705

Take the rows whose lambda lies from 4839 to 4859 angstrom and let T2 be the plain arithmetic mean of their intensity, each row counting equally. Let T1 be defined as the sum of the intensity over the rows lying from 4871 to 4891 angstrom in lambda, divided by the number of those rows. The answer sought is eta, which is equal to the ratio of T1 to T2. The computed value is 1.04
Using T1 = 16.3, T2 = 15.61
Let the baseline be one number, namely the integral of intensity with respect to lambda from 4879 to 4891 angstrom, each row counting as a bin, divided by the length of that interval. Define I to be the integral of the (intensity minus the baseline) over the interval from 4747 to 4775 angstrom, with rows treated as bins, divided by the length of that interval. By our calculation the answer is 0.5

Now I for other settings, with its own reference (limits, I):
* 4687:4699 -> 0.5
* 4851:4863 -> -1.2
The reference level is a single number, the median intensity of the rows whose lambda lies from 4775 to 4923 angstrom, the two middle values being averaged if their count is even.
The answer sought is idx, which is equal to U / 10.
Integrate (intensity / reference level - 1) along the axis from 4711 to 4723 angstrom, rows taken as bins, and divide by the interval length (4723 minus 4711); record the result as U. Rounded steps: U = 0.04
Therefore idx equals 0.004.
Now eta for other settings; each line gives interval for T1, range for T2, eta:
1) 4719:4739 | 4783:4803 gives 0.95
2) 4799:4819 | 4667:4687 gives 1.07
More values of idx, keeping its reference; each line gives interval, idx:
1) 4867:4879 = -0.014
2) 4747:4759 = 0.010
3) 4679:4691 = 0.002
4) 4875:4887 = -0.001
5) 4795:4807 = 0.006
